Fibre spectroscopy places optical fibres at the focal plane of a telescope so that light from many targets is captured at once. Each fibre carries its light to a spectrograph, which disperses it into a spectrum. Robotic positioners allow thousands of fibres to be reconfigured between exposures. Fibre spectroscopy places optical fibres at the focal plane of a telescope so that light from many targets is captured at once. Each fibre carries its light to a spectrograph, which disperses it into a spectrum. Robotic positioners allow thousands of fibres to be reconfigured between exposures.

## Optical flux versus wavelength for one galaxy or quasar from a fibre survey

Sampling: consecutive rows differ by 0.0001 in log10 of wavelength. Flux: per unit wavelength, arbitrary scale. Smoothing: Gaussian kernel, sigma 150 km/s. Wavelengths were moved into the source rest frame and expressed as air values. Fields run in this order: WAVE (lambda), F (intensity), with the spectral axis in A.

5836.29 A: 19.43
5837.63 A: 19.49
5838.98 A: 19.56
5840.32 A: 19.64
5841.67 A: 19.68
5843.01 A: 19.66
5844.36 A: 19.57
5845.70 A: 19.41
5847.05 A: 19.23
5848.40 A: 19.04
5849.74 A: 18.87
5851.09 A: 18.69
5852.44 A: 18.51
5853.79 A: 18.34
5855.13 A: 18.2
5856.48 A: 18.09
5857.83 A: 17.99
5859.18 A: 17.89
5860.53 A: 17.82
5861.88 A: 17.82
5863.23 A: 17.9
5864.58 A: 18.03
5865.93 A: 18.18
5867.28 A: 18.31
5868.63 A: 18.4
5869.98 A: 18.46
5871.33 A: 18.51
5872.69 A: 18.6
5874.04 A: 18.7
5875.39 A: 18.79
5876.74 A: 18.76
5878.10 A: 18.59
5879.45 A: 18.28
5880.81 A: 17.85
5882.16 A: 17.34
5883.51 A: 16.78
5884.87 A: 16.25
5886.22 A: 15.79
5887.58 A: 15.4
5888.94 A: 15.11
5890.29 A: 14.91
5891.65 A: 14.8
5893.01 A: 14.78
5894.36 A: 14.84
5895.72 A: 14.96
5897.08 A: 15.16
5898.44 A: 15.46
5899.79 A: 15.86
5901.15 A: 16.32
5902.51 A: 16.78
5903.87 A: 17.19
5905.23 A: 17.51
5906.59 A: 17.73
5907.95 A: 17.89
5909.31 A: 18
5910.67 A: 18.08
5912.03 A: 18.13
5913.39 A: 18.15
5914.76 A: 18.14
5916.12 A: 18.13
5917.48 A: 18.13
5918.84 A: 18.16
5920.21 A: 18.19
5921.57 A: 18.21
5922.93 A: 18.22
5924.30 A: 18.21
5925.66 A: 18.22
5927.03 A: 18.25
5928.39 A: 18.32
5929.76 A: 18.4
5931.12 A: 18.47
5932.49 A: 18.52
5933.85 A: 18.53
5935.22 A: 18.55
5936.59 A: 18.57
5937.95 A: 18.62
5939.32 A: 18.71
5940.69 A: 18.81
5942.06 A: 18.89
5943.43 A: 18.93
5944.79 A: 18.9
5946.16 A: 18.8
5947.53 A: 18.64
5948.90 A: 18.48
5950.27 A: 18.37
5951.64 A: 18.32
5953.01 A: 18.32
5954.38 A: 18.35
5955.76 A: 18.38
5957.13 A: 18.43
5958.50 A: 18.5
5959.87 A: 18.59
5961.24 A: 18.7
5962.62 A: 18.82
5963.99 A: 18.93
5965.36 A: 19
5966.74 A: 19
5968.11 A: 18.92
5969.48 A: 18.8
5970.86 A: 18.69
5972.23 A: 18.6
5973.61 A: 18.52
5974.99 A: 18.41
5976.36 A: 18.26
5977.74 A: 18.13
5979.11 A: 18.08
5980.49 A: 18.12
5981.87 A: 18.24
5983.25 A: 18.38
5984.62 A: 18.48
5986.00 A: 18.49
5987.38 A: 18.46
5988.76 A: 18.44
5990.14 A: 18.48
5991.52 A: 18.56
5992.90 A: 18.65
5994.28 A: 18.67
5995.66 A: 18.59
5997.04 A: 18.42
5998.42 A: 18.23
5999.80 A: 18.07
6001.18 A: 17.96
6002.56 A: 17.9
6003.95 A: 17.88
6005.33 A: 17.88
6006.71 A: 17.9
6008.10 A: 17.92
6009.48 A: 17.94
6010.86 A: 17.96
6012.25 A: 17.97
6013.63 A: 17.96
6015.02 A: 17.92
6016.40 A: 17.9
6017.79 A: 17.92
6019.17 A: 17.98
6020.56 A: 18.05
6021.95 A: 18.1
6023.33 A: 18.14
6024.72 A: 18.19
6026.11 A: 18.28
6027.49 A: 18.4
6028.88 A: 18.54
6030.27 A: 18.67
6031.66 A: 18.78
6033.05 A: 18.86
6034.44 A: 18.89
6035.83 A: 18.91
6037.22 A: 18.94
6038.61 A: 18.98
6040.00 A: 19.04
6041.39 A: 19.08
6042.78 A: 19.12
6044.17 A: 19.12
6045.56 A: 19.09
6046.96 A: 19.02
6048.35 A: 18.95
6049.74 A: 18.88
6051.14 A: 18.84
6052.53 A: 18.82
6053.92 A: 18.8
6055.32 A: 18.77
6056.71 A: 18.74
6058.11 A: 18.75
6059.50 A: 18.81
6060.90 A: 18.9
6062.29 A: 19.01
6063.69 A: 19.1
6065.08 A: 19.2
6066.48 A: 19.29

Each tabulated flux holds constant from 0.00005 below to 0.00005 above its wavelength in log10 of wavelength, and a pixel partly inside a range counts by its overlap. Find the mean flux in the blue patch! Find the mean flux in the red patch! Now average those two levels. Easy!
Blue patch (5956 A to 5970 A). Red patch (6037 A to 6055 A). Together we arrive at 18.9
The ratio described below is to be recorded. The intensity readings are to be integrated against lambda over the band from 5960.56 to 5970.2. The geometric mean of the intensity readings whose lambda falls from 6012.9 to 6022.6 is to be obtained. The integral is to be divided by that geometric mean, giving 10.1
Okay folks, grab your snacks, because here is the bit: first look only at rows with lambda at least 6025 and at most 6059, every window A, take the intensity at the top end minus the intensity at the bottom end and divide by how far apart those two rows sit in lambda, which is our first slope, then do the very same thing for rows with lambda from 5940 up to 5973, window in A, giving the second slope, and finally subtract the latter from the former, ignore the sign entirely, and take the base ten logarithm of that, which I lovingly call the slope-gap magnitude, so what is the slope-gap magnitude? -1.7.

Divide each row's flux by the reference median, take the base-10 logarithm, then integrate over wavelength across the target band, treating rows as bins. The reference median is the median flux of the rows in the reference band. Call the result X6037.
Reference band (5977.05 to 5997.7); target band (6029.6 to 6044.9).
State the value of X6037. 0.17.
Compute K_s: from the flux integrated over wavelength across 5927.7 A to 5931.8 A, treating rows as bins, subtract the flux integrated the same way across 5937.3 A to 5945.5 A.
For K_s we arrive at -79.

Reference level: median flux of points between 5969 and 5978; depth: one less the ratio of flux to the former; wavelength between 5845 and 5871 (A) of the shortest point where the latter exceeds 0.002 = 5853.79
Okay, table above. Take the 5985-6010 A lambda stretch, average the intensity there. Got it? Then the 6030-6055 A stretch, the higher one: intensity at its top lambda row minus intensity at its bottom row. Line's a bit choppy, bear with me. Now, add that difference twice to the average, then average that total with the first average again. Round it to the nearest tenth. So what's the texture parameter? 18.4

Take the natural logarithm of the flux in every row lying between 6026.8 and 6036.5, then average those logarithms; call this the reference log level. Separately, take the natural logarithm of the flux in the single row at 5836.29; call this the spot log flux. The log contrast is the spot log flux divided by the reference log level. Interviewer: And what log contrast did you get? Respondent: 1.01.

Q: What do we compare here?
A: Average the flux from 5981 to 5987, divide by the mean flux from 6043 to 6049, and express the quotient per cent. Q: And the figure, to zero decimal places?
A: 97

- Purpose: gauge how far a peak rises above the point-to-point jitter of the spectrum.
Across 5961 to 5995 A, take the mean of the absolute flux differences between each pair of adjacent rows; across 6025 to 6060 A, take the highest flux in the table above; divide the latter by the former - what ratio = 240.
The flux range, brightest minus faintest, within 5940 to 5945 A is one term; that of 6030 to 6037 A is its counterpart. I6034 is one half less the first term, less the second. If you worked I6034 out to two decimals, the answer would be 0.14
